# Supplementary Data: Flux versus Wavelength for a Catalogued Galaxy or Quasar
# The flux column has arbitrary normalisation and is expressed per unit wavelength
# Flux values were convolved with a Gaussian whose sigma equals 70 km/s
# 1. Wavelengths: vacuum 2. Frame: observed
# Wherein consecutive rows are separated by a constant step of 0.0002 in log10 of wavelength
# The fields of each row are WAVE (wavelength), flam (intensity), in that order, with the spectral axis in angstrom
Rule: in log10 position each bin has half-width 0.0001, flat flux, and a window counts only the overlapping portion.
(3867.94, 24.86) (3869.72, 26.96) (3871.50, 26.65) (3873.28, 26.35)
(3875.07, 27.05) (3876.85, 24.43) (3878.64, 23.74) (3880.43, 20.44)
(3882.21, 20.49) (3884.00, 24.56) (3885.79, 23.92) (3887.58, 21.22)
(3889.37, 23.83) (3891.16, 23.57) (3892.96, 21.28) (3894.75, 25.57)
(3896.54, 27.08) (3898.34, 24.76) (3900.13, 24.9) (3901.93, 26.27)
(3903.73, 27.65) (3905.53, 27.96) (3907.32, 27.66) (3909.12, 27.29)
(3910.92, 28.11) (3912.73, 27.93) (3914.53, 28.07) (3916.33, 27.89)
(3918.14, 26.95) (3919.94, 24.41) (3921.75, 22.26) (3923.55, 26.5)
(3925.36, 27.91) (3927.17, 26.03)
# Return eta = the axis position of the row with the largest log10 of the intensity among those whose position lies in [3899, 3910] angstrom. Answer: 3905.53 angstrom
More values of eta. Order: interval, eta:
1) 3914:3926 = 3914.53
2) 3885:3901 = 3896.54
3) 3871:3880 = 3875.07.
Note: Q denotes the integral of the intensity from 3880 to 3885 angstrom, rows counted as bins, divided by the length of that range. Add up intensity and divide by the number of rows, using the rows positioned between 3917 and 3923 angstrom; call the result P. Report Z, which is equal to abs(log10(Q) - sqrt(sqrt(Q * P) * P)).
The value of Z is 22.5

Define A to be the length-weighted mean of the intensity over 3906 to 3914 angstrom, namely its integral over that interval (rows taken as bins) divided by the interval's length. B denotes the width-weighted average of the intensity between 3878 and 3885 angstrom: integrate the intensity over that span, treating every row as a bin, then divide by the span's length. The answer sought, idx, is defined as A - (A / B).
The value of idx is 26.5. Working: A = 27.8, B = 22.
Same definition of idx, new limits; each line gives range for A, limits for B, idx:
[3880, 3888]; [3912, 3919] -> 21.5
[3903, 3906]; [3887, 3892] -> 26.6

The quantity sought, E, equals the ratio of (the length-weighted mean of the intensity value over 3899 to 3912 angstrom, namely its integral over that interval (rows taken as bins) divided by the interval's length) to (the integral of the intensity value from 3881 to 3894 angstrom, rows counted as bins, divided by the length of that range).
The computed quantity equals 1.19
